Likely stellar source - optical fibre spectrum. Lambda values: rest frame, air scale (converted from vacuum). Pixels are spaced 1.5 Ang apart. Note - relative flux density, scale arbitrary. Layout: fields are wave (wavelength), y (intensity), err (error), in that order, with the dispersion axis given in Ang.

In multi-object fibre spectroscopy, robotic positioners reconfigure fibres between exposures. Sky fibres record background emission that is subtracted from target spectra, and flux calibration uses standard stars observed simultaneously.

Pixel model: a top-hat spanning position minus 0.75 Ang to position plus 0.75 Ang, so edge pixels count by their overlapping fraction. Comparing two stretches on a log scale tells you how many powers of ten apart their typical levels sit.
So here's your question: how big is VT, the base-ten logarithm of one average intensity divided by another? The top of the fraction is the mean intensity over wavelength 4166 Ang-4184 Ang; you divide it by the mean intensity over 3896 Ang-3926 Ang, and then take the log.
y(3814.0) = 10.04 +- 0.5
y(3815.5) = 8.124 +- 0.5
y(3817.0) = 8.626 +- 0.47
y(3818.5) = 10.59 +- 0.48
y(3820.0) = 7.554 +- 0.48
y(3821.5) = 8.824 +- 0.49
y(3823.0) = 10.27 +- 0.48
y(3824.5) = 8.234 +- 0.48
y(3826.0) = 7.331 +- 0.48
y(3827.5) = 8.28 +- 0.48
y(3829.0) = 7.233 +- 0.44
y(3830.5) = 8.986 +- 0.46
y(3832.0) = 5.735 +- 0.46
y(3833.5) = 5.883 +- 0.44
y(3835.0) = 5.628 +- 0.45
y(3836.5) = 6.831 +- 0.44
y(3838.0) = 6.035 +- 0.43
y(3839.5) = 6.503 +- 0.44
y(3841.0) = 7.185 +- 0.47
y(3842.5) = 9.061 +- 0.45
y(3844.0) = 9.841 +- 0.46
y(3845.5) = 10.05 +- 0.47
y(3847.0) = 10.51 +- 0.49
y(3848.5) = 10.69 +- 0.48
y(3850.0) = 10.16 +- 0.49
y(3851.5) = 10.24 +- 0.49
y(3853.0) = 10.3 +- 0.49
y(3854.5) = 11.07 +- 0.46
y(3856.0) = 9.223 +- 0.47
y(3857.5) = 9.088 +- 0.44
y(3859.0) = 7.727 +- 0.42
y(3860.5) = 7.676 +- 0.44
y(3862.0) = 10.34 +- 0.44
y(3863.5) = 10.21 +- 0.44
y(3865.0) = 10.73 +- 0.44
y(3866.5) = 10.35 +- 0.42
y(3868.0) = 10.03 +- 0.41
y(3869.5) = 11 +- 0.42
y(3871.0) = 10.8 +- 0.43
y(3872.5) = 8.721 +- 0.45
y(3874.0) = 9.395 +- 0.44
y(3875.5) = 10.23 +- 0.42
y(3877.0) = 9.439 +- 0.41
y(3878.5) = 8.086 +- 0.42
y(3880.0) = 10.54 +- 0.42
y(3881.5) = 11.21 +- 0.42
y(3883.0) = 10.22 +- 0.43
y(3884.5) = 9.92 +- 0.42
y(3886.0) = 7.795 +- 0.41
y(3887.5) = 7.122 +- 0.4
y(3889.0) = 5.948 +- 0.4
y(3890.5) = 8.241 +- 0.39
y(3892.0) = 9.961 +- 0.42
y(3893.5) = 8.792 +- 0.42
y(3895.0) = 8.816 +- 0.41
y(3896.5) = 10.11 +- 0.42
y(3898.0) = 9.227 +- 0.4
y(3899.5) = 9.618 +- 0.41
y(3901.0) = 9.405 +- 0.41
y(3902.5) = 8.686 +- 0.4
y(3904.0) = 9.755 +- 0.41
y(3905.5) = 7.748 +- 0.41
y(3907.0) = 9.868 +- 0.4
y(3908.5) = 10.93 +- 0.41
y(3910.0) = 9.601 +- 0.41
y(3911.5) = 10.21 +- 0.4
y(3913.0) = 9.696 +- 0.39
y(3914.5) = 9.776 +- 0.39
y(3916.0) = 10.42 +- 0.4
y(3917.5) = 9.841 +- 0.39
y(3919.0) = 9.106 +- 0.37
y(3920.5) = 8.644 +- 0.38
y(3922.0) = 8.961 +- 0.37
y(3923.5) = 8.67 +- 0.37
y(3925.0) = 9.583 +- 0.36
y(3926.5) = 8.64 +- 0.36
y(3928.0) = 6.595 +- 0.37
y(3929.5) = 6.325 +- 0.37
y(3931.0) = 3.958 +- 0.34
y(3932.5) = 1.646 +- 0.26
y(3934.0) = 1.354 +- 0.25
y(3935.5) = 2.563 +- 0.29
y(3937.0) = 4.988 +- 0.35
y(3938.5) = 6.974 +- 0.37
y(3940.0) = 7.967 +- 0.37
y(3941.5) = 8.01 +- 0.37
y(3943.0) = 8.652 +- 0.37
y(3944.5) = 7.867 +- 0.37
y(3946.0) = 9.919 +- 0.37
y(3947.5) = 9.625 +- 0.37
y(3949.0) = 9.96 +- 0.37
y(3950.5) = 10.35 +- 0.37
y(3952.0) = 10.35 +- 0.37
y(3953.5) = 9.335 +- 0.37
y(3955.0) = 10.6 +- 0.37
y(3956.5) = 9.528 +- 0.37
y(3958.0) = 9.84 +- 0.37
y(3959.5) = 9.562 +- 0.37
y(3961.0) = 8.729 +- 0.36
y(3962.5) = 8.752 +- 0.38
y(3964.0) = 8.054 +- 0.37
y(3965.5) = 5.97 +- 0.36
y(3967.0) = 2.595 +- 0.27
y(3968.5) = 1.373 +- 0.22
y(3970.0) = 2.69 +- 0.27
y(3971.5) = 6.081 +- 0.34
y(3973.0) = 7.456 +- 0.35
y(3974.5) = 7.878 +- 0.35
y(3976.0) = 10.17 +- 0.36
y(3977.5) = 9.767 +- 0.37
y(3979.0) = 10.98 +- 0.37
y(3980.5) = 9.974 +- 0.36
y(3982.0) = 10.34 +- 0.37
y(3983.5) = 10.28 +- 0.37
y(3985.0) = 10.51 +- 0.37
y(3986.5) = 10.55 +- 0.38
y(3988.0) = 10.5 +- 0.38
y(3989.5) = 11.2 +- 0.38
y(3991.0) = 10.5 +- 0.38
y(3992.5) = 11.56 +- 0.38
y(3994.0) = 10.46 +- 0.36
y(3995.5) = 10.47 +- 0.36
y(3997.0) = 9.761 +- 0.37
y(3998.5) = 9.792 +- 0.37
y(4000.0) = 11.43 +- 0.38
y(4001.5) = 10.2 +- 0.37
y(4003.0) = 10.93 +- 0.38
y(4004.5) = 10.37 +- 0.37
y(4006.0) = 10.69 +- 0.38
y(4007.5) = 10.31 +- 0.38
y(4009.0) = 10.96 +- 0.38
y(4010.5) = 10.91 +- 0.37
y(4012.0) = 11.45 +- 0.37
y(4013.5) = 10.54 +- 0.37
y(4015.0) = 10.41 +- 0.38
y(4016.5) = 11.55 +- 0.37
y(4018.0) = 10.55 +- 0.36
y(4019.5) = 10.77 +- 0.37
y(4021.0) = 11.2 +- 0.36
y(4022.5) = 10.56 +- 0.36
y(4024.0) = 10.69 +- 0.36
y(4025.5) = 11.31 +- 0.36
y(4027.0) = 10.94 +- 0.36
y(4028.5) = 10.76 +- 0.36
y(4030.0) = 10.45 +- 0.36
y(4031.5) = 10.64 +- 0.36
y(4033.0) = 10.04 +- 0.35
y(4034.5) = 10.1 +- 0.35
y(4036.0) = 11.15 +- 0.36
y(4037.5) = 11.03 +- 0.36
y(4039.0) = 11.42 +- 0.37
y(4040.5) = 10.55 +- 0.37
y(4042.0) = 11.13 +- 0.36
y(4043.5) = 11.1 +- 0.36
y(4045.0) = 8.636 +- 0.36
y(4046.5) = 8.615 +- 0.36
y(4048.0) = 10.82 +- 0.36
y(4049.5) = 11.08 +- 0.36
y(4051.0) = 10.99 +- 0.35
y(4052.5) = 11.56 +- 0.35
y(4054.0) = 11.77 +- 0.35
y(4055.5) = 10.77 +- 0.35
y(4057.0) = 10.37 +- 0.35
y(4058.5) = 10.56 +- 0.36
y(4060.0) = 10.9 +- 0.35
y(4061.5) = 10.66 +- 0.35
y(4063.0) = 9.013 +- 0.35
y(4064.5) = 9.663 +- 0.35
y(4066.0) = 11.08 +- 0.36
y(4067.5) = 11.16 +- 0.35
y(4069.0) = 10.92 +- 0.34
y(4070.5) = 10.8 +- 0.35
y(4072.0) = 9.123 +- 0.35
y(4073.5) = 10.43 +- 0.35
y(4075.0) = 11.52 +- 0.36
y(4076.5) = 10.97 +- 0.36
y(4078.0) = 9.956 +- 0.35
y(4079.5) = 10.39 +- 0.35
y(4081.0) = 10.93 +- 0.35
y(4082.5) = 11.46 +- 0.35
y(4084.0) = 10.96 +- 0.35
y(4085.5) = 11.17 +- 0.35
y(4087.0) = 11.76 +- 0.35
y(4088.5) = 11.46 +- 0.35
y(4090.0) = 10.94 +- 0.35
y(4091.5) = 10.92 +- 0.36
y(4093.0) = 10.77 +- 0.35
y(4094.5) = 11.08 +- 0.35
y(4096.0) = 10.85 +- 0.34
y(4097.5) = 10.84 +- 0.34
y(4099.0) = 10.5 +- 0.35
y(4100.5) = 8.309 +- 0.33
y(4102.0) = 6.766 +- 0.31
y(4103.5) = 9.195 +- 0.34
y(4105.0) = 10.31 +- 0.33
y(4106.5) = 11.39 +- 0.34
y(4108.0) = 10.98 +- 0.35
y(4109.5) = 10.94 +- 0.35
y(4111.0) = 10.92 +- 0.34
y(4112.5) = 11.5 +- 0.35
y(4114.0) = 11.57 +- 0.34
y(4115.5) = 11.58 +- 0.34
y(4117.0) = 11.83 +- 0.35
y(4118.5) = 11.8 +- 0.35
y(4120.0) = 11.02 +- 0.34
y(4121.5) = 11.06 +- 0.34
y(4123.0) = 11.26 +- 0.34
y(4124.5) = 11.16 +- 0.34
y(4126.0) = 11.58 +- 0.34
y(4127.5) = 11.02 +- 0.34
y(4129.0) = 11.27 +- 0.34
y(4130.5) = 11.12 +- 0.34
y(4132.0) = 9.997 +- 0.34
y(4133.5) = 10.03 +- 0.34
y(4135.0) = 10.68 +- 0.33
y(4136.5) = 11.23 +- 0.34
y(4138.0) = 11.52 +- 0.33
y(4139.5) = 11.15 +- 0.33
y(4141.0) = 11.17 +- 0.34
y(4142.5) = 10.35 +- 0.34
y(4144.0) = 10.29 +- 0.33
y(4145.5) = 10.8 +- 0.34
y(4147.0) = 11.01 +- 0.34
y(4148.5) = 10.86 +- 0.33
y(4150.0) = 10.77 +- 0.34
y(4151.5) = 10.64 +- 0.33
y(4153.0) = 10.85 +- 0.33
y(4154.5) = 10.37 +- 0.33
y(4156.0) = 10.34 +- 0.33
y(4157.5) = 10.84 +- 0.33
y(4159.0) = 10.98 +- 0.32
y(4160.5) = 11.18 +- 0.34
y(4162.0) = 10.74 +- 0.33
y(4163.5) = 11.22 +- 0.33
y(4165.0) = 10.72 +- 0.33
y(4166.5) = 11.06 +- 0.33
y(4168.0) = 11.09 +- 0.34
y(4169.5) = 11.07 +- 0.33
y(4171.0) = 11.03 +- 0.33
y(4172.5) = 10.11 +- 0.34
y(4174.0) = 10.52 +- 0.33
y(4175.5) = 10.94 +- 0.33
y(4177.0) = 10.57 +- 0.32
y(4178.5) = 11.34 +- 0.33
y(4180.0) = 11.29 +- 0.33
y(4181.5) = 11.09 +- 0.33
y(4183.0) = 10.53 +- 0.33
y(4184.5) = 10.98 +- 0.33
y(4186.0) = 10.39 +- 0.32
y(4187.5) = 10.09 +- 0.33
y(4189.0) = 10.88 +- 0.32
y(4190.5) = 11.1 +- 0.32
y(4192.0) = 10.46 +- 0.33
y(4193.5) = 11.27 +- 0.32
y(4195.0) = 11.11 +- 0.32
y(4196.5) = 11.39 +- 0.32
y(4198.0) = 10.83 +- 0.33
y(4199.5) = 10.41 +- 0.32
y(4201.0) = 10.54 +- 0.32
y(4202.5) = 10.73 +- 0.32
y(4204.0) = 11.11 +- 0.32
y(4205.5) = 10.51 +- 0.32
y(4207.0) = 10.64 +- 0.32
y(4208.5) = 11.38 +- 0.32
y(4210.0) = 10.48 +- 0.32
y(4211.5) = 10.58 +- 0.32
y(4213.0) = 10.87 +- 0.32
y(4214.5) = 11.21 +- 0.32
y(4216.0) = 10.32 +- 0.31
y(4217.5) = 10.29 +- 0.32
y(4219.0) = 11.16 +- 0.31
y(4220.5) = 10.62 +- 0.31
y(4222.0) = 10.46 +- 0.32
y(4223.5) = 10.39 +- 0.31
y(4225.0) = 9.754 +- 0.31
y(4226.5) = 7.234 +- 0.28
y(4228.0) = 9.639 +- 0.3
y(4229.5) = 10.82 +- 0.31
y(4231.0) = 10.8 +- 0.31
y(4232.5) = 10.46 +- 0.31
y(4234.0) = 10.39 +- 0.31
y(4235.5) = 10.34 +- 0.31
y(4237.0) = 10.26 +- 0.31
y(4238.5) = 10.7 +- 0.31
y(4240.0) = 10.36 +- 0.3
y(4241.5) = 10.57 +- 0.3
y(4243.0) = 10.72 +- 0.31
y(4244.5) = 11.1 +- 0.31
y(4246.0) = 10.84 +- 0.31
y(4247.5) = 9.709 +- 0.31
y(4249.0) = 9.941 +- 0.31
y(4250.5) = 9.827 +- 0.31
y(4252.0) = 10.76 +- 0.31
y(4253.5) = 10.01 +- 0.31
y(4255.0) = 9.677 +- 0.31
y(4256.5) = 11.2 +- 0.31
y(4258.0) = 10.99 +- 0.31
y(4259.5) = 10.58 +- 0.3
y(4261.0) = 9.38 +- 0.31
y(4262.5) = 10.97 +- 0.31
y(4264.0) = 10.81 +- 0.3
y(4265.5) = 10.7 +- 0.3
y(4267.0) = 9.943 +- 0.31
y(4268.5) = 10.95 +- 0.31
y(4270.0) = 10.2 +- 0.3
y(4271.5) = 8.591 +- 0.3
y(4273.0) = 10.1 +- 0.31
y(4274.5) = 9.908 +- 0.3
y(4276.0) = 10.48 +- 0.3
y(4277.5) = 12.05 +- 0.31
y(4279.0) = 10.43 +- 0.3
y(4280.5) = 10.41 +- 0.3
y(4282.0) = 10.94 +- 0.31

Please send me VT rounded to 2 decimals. 0.06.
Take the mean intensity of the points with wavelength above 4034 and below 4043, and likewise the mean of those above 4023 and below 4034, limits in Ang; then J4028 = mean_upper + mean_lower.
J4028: 21.6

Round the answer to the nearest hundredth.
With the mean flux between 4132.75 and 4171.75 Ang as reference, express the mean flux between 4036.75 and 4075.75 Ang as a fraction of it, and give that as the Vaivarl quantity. 0.98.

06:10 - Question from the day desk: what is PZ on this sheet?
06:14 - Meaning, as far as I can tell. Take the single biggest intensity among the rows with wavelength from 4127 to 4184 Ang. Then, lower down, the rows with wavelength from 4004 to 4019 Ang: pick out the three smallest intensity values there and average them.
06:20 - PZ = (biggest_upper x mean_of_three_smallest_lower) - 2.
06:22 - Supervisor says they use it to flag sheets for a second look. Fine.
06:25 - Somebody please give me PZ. 117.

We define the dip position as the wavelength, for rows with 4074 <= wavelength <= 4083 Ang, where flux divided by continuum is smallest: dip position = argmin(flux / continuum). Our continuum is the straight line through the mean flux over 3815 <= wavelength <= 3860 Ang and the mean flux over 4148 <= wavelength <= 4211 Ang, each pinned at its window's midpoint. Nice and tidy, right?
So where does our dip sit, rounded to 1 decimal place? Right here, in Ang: 4078.0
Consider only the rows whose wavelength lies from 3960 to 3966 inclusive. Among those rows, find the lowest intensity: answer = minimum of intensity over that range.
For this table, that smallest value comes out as 5.97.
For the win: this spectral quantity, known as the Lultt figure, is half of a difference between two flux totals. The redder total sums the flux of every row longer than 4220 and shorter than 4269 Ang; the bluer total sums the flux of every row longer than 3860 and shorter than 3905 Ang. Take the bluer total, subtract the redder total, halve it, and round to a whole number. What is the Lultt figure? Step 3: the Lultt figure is -29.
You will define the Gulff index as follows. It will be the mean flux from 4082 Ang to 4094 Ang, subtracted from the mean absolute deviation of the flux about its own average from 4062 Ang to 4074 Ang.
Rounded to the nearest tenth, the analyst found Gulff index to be -10.4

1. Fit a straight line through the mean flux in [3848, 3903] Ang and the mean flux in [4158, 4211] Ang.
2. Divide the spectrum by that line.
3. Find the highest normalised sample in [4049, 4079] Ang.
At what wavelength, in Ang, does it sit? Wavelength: 4054.0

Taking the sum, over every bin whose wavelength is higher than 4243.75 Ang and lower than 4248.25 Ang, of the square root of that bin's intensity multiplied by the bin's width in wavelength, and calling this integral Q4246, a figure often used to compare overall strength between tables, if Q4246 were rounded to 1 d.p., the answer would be 14.6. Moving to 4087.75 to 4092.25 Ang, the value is 15.0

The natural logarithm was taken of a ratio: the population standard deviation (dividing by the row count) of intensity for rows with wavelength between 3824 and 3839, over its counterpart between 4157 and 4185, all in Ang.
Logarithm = 1.3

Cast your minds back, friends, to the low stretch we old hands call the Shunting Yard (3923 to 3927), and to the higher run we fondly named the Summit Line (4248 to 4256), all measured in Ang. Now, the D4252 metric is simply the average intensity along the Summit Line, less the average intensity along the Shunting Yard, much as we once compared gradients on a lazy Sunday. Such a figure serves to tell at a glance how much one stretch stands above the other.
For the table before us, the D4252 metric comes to 1.1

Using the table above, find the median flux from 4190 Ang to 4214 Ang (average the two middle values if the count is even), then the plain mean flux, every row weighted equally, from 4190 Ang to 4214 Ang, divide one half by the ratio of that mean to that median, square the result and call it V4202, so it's 0.247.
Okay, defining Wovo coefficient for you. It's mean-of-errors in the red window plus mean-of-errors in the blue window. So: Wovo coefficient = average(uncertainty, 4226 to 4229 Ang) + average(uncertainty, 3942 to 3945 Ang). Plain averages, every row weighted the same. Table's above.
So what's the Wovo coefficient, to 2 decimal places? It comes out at 0.66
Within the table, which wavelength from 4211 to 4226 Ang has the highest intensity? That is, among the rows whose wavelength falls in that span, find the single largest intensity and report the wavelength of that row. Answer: 4214.5 Ang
